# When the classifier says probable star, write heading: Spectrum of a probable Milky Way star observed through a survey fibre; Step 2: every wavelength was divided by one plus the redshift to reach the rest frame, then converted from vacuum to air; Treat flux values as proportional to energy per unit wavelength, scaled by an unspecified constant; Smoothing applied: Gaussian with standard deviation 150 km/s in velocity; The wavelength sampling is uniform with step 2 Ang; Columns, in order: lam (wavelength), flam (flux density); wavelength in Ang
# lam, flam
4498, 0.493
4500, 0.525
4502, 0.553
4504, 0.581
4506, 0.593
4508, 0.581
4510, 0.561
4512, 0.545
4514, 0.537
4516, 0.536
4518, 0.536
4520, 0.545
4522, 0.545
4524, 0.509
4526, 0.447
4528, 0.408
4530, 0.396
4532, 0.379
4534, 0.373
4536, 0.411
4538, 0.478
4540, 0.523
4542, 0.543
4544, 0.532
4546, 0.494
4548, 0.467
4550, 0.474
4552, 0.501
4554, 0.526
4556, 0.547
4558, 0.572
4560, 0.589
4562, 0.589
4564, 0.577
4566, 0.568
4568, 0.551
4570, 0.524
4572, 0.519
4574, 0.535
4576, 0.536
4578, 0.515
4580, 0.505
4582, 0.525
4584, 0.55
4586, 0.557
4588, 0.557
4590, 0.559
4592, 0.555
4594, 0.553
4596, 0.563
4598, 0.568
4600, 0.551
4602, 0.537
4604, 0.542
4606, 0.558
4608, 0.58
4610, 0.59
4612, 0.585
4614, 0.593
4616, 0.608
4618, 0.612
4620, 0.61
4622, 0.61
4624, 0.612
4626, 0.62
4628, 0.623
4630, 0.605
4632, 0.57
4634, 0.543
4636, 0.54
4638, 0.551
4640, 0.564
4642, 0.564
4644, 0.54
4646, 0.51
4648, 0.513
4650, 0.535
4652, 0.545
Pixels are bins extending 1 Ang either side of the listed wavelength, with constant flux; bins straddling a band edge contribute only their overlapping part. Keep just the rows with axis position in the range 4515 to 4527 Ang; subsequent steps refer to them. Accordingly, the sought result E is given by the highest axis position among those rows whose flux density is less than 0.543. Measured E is 4526 Ang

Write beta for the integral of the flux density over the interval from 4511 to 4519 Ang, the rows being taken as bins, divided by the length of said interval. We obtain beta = 0.54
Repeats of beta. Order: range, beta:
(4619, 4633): 0.61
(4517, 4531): 0.48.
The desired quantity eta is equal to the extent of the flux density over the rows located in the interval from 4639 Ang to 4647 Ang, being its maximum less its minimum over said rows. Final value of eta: 0.05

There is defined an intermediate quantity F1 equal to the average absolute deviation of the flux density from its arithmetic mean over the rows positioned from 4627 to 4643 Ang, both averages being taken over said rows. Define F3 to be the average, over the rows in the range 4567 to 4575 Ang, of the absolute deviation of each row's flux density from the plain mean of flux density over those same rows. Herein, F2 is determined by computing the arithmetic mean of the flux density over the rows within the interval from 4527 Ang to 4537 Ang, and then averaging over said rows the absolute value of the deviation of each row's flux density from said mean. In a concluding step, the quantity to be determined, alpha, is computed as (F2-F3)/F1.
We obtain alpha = 0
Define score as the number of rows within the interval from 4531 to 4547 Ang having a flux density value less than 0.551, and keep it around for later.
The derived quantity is 8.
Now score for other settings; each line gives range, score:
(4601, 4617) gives 2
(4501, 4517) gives 3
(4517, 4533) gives 8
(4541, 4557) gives 8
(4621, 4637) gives 2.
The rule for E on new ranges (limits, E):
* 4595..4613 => 4604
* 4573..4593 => 4582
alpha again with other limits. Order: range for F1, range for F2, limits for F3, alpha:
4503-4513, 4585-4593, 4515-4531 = -4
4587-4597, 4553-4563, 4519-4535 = -14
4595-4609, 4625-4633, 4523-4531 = -2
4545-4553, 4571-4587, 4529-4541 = -3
